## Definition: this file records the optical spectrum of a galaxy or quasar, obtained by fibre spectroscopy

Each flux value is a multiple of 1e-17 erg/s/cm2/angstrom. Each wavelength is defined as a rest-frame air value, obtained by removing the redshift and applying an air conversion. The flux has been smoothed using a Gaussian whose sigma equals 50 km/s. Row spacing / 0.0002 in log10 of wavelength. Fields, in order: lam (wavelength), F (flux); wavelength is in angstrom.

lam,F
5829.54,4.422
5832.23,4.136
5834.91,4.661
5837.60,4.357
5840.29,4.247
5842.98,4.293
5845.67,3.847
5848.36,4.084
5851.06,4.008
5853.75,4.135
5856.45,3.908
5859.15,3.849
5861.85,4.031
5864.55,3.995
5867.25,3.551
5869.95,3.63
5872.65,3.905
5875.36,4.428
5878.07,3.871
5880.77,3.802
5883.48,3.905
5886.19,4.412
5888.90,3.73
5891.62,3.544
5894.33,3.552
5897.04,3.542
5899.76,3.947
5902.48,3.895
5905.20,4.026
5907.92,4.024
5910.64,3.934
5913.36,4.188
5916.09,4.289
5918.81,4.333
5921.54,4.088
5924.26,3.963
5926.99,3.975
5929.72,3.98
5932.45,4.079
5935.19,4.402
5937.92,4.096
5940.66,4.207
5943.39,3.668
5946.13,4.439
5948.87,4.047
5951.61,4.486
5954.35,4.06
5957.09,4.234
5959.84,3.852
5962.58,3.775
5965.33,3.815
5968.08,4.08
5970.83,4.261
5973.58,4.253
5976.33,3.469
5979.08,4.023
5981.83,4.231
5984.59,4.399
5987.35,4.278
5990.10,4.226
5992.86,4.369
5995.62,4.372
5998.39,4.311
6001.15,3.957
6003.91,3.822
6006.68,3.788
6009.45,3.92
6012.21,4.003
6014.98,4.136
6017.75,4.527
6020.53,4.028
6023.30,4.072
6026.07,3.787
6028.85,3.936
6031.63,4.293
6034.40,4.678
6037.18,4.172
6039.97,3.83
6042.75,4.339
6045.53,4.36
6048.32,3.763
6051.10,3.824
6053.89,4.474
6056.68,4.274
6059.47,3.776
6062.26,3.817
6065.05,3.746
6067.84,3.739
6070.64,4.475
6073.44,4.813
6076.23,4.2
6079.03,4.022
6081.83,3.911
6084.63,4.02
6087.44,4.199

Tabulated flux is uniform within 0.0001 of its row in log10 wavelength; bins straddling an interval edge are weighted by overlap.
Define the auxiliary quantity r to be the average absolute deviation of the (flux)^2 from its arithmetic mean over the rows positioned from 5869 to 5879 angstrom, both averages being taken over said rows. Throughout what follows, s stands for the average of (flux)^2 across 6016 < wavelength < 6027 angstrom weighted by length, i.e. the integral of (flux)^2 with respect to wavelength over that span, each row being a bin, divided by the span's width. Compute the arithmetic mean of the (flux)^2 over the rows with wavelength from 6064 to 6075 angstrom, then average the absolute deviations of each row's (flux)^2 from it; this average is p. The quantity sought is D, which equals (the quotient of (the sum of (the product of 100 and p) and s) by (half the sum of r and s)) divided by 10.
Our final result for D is 4.18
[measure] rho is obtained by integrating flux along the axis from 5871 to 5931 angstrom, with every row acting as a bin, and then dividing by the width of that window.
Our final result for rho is 3.97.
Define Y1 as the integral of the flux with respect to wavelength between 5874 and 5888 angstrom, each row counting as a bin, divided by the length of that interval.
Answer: 4.072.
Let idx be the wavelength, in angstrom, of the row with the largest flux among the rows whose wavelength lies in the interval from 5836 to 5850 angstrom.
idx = 5837.60 angstrom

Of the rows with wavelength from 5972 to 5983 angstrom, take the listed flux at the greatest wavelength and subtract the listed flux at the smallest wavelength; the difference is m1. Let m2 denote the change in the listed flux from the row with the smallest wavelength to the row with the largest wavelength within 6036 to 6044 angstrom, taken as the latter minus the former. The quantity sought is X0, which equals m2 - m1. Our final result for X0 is 0.2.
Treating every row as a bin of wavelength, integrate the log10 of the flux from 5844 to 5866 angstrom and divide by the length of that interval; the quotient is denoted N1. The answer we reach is 0.600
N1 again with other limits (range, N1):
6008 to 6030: 0.607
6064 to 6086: 0.614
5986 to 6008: 0.616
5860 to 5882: 0.590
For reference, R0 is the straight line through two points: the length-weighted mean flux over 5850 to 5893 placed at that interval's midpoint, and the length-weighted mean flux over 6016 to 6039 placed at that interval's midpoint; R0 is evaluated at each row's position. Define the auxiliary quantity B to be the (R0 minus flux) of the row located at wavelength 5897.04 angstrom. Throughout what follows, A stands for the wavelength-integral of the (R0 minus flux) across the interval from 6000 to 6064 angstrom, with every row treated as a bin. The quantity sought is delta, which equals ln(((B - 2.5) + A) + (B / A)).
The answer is 1.7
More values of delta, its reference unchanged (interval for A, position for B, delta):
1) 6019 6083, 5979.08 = 1.6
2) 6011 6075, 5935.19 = 0.7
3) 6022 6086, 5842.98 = 1.6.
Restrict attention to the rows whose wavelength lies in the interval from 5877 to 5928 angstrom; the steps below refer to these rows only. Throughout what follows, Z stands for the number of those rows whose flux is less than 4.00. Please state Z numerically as 12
